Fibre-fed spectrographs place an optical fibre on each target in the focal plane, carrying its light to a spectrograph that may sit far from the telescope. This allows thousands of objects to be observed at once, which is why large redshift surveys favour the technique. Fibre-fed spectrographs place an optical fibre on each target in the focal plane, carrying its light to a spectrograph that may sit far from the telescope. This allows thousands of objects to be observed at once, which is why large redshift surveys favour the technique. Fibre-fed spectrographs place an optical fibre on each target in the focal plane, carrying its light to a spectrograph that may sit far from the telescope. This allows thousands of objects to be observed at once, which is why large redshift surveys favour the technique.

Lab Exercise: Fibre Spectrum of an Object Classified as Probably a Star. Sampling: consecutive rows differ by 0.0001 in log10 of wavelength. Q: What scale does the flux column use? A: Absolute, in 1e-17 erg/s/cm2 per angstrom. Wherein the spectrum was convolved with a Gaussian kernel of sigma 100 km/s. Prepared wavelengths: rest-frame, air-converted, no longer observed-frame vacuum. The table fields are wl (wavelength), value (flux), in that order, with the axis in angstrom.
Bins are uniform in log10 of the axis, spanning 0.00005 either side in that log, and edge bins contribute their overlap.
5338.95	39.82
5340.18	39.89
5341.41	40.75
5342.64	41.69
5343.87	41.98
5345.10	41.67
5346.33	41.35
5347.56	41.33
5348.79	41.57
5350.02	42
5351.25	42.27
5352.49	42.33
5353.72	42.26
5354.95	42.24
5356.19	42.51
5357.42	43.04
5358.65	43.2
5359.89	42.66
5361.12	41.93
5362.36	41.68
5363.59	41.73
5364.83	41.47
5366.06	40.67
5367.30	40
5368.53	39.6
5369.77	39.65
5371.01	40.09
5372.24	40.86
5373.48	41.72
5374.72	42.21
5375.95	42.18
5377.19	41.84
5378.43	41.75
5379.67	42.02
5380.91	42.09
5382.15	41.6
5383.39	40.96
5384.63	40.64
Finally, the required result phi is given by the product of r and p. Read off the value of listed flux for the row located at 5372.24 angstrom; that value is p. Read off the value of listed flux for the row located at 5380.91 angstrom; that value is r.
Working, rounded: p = 40.86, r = 42.09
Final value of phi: 1720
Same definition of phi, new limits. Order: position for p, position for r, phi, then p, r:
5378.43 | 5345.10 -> 1740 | 41.75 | 41.67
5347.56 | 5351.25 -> 1747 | 41.33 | 42.27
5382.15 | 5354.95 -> 1757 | 41.6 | 42.24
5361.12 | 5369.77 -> 1663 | 41.93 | 39.65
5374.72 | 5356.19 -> 1794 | 42.21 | 42.51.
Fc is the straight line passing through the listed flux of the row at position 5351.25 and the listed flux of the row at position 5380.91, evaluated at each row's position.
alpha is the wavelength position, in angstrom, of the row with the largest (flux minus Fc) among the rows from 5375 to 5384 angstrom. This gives 5375.95 angstrom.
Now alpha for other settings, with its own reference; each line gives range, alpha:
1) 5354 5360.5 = 5358.65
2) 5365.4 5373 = 5372.24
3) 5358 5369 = 5358.65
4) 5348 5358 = 5357.42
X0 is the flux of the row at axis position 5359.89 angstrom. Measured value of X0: 42.66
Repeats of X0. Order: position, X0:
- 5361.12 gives 41.93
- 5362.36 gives 41.68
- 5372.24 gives 40.86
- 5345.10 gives 41.67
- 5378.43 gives 41.75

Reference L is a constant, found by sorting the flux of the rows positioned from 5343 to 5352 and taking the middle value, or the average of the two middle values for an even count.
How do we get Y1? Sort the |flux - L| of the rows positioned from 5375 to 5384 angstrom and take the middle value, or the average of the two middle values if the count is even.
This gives 0.35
